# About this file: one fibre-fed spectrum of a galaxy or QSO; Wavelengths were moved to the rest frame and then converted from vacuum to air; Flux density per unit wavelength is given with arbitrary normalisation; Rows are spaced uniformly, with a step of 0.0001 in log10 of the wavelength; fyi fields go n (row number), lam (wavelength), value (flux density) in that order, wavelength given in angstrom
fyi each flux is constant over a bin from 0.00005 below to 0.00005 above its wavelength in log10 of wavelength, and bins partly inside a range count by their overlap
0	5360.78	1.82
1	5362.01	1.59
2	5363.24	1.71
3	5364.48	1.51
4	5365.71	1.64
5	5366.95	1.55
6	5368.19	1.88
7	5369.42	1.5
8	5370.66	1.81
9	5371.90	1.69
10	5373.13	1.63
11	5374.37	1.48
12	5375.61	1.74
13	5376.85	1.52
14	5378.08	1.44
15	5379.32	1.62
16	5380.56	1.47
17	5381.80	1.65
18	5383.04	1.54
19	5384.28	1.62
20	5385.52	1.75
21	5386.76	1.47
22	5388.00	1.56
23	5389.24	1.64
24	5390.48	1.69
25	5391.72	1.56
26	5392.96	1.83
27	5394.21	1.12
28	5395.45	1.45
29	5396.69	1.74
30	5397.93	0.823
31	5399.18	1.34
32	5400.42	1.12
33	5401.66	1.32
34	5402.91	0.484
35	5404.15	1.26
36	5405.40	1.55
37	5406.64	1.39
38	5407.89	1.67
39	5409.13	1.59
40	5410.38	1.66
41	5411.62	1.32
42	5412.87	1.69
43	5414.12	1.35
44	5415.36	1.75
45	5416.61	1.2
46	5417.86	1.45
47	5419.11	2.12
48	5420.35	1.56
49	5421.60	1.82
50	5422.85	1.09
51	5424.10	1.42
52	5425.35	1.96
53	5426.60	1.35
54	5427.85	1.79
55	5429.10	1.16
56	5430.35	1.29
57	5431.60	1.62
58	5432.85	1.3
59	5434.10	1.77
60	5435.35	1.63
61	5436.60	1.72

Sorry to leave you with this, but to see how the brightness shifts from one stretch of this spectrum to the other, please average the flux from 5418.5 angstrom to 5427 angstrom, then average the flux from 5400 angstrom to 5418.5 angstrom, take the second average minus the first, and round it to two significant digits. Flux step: -0.23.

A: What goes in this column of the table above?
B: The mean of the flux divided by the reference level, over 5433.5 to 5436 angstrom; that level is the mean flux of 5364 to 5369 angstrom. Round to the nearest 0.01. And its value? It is 1.03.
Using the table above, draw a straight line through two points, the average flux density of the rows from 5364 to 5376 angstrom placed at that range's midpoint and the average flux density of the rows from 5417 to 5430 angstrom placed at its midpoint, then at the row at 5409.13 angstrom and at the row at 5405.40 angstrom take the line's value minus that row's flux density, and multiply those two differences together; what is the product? 0.000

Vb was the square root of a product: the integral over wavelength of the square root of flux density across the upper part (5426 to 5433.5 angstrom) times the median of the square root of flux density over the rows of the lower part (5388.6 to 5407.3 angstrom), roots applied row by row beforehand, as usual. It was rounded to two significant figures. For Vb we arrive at 3.2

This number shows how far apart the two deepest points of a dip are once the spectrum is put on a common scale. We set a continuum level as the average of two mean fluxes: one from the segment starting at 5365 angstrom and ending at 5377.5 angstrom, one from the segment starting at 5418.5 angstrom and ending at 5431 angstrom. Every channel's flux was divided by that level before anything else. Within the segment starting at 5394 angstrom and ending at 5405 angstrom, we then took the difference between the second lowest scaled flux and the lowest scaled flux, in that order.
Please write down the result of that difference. 0.21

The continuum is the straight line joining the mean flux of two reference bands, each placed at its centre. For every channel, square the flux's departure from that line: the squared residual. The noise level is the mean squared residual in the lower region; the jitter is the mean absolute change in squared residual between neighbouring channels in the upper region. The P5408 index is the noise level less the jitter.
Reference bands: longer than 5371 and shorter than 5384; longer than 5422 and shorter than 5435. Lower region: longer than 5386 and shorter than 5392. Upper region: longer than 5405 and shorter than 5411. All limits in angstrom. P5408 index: -0.01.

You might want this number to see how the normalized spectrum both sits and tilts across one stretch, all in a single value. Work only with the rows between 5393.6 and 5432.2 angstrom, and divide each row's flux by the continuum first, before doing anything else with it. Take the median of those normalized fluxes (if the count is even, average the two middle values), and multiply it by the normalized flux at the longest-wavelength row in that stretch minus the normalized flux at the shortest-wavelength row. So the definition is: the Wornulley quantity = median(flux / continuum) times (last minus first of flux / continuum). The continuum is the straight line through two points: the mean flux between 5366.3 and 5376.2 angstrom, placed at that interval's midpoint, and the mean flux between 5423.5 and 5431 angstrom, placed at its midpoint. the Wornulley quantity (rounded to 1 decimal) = 0.4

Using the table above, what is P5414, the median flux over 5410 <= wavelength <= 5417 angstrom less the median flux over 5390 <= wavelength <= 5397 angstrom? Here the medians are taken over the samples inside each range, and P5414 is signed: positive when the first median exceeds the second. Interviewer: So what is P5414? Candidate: -0.12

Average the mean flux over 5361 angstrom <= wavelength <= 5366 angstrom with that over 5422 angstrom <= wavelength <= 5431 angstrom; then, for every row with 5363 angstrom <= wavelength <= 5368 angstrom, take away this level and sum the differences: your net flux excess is 0.3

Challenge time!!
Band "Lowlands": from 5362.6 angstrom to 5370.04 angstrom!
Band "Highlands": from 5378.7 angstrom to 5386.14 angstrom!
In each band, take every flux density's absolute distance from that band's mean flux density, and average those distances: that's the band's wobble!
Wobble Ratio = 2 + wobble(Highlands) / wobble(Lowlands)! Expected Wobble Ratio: 2.6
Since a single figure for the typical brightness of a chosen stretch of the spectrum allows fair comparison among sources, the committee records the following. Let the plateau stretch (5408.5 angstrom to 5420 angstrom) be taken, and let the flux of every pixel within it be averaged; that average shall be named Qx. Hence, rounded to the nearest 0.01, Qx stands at 1.57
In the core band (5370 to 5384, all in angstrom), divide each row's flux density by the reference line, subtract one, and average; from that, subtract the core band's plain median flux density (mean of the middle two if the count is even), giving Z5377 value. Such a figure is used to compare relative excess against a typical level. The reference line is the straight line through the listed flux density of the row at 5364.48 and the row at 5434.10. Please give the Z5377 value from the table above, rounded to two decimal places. -1.59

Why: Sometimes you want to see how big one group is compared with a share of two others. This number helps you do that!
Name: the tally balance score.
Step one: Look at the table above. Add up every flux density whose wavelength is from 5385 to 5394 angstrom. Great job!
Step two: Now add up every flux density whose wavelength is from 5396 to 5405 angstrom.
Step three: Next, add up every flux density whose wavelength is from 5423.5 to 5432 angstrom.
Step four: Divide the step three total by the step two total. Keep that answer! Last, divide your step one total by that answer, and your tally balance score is 8.8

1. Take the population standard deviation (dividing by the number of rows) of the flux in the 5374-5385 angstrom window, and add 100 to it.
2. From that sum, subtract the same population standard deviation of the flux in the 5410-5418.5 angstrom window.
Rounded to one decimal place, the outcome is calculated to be 99.9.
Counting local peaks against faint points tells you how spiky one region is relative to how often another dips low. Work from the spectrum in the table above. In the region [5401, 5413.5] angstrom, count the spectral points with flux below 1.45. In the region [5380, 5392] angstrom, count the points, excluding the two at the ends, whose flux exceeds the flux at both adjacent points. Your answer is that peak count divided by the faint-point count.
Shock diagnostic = 0.60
